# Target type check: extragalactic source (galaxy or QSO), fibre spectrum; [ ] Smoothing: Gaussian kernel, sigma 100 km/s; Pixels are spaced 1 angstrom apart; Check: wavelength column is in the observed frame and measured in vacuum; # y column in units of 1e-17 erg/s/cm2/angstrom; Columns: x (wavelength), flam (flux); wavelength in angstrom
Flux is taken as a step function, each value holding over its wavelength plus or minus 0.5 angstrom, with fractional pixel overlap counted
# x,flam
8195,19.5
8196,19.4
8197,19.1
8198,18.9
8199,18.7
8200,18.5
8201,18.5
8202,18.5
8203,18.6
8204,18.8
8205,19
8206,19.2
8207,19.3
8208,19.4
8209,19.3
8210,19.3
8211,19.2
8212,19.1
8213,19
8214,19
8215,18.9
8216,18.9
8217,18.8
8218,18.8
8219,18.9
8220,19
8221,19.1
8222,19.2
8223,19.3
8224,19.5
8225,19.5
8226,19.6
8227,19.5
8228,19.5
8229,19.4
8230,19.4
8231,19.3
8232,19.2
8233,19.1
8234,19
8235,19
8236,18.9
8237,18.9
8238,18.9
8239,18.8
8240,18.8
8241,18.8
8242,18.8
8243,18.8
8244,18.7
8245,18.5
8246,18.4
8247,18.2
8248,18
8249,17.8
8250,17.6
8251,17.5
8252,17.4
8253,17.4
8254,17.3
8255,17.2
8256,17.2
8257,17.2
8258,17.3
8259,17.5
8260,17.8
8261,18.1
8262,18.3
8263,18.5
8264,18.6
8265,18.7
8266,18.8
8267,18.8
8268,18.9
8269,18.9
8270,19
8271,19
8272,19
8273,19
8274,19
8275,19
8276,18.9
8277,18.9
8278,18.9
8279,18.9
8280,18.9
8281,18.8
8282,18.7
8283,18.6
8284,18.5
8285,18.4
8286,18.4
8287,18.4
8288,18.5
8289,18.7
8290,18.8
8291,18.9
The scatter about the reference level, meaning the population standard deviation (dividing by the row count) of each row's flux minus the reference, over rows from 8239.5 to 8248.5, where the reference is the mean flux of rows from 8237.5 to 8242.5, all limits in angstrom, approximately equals 0.28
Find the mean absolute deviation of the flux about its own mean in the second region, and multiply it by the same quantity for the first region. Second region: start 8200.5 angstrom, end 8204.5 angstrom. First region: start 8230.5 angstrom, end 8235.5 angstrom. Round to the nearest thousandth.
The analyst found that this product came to 0.010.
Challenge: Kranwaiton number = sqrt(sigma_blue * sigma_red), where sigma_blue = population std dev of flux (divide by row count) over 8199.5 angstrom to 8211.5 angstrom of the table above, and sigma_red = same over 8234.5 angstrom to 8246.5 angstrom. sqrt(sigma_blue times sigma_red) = 0.24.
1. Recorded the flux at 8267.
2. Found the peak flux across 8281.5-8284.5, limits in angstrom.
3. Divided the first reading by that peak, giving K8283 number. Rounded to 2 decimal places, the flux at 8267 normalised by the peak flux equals 1.01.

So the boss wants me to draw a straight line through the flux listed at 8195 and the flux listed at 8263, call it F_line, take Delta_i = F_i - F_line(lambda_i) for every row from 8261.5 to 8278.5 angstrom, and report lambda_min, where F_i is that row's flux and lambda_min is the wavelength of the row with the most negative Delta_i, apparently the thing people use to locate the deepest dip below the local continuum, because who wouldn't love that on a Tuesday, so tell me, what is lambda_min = 8262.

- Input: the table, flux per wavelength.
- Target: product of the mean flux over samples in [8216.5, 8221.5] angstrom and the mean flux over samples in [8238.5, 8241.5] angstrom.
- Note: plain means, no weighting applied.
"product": 356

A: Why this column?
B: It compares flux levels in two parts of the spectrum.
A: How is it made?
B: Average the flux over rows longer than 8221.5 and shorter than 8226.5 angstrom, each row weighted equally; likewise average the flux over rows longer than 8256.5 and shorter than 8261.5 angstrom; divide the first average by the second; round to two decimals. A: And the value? 1.10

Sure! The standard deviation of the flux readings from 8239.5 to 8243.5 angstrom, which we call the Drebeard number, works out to 0.00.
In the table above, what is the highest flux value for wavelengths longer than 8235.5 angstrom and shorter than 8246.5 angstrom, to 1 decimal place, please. 18.9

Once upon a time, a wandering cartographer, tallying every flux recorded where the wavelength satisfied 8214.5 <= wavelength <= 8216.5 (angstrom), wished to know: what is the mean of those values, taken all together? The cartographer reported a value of 18.9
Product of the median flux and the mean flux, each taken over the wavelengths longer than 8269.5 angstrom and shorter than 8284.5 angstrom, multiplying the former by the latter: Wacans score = 357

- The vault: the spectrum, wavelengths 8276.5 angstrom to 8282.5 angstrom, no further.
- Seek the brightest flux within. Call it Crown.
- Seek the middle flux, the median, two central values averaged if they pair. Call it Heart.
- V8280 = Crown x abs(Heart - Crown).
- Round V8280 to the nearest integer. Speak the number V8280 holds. 0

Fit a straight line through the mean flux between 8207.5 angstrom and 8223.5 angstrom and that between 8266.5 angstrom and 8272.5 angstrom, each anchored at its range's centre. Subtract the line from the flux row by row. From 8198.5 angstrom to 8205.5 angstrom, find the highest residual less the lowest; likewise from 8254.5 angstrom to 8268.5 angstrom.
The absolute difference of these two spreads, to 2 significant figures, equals 1.2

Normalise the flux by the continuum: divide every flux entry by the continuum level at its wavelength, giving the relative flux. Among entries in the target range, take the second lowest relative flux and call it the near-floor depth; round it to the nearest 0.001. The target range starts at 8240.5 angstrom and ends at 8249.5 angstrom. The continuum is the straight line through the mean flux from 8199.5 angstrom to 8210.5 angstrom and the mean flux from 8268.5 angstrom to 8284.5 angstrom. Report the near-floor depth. 0.952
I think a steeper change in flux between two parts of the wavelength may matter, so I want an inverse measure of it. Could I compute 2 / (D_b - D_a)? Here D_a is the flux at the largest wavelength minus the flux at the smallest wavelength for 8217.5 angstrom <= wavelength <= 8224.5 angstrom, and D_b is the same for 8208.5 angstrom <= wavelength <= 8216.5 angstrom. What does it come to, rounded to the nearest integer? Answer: -2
